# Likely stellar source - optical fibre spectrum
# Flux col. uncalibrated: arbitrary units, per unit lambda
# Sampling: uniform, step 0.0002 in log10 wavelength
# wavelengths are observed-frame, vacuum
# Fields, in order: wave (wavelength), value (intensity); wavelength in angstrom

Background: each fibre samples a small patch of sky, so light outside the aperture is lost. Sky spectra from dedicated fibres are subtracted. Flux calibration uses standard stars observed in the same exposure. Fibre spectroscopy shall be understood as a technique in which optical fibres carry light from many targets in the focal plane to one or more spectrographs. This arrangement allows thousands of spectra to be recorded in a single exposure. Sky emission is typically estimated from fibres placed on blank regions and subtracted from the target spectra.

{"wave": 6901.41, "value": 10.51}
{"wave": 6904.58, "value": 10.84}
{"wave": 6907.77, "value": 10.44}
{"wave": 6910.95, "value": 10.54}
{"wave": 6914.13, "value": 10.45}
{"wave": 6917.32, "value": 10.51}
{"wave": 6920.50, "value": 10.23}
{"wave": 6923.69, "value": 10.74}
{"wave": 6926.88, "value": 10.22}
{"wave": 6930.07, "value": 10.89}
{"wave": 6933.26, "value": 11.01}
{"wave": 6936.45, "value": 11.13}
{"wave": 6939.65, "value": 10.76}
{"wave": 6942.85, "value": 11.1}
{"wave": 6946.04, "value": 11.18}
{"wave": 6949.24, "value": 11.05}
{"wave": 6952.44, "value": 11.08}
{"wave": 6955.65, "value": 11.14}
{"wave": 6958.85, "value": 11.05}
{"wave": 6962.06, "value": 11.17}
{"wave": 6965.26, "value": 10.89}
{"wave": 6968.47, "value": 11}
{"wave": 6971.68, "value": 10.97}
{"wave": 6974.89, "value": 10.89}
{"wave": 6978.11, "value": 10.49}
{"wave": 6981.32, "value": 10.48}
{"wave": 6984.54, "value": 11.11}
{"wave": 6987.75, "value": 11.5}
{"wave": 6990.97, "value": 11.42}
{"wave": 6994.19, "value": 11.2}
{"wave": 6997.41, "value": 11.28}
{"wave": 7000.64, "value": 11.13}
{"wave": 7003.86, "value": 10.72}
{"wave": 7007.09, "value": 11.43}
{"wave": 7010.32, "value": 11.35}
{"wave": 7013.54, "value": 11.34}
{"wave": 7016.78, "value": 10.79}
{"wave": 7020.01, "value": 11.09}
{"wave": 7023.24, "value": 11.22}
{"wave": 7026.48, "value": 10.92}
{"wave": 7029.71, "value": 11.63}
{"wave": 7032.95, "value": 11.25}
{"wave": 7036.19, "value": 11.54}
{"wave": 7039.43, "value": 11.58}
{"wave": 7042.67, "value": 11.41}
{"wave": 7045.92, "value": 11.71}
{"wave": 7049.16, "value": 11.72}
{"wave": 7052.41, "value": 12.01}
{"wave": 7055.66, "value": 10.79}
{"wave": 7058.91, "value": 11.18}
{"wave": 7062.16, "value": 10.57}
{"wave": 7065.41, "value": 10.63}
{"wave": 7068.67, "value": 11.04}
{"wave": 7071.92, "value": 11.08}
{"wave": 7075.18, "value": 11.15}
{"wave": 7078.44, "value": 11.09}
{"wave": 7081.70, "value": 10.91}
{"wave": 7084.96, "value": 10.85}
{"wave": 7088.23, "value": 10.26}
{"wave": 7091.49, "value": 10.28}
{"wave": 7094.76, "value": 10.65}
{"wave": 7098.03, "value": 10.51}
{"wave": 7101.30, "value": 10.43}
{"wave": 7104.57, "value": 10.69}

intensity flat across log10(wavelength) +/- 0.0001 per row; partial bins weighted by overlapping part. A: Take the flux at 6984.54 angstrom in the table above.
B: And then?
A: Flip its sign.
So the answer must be -11.1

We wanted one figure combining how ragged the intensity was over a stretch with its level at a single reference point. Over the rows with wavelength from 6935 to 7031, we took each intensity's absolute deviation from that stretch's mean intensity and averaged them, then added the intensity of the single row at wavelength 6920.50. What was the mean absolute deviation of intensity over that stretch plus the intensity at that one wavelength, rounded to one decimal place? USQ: 10.4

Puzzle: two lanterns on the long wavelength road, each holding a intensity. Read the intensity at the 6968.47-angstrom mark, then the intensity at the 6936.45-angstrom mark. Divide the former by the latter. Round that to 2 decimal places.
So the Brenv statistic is 0.99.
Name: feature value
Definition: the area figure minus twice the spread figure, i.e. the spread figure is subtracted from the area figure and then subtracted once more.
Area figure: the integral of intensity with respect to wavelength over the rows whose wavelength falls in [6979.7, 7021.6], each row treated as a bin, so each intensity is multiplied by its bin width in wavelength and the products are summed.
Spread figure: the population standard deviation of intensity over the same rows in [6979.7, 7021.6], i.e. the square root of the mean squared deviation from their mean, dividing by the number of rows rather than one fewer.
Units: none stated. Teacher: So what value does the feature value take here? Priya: 466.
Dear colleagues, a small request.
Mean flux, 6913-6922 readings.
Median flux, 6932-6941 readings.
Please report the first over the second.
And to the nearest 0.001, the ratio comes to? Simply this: 0.944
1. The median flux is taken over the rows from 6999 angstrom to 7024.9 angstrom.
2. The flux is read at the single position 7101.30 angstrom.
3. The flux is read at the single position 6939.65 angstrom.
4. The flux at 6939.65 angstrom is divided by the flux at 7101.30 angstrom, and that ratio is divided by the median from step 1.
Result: 0.092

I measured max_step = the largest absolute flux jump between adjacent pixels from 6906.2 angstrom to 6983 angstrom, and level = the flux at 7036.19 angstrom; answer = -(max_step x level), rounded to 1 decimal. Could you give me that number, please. -7.7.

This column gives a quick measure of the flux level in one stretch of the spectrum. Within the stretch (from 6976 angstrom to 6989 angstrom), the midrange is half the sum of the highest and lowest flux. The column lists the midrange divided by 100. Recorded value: 0.110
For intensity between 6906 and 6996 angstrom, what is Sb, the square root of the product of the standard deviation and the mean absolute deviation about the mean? 0.31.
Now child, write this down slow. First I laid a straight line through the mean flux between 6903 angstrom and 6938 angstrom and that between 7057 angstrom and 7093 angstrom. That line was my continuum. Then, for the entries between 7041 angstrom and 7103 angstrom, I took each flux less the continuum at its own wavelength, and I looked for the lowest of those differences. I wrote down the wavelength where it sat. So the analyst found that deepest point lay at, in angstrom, 7088.23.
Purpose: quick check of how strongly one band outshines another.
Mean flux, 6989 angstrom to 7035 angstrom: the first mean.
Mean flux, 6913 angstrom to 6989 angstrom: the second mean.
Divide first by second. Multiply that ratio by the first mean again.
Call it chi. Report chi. 11.5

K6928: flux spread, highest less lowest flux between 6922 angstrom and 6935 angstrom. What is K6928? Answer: 0.79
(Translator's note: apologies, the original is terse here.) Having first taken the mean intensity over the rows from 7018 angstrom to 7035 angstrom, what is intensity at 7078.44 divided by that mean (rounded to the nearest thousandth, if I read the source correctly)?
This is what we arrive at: 0.988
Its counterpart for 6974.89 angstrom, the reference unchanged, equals 0.970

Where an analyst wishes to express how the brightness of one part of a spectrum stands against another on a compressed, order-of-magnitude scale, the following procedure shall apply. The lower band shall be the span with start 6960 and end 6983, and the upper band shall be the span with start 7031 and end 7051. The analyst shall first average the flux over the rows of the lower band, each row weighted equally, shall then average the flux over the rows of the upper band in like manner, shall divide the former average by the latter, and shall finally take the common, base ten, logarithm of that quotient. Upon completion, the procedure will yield -0.03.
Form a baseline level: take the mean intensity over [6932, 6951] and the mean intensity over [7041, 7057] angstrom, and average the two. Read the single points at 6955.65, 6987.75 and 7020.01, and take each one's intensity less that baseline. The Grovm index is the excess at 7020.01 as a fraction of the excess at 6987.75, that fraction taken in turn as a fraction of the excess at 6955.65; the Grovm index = 6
